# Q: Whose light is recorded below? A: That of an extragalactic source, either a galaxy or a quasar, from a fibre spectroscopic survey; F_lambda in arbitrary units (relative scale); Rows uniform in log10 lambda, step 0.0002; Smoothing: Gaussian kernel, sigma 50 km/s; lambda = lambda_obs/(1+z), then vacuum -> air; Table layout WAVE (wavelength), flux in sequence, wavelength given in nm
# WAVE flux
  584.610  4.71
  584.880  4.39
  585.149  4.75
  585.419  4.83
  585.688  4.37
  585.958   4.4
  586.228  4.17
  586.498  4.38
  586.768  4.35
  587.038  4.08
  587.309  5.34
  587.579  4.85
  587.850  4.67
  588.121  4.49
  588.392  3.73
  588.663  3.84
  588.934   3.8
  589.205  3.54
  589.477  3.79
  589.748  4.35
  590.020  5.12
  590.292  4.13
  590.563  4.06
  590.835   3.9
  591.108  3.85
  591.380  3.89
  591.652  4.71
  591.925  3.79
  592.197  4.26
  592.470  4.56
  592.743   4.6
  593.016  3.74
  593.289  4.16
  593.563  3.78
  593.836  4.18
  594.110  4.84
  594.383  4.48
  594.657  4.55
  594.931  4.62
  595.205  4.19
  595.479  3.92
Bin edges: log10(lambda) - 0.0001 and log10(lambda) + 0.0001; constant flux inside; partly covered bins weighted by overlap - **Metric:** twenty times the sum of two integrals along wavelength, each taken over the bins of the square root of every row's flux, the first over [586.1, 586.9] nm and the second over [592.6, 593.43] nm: 67.0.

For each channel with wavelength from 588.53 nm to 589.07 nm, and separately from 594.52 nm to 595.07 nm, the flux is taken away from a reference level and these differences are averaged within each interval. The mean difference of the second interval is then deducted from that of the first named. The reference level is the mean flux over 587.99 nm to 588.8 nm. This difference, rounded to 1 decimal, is 0.8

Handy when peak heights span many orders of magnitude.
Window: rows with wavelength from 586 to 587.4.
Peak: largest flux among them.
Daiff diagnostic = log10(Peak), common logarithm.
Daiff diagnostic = 0.728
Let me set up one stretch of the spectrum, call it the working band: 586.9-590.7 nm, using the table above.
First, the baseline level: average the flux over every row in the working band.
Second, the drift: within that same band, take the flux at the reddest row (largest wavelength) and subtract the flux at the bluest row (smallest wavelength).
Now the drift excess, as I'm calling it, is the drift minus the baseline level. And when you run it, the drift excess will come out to -4.29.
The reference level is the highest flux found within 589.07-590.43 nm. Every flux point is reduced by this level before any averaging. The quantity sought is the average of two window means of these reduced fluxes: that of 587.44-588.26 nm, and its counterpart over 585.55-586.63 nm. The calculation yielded -0.620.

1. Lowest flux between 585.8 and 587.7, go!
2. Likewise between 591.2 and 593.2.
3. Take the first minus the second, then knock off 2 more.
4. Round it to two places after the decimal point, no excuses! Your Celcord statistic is -1.66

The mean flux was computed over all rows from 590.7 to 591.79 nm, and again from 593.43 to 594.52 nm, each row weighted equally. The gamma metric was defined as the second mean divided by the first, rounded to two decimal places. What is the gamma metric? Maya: 1.06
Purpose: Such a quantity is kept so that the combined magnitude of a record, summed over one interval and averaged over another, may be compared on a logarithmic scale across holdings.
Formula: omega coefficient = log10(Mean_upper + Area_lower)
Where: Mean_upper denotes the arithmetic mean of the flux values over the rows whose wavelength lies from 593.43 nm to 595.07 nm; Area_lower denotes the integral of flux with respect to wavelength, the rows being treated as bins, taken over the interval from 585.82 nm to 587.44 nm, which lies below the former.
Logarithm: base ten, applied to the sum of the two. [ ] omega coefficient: 1.07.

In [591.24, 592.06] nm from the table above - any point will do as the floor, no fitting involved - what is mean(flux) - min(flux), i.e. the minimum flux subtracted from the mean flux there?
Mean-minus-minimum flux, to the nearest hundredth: 0.34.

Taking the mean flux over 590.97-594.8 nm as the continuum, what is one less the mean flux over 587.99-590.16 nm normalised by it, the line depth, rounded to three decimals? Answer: 0.038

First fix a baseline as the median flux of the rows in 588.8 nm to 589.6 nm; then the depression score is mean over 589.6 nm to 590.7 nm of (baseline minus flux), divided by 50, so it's -0.012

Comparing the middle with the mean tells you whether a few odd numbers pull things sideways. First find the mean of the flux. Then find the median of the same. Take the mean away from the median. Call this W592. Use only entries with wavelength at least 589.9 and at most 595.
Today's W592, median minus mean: -0.09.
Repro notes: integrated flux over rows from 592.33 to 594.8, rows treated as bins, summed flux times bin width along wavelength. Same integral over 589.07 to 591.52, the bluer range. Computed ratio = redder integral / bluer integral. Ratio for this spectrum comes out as 1.07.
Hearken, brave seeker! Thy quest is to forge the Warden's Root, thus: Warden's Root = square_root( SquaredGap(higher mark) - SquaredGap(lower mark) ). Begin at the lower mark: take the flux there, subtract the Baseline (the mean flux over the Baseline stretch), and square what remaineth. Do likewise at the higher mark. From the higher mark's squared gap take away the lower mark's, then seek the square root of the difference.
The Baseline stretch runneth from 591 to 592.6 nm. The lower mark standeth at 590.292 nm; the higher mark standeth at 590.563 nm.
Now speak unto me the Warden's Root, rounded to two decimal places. 0.11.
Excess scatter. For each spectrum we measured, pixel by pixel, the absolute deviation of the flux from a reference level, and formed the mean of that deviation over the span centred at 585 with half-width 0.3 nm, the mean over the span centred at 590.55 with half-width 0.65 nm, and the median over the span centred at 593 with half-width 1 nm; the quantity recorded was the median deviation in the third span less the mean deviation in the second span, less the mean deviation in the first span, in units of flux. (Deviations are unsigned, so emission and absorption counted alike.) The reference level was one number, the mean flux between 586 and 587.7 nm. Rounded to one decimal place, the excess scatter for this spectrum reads -0.4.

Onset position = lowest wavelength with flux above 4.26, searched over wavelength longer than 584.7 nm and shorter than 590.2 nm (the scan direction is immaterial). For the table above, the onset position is 584.880 nm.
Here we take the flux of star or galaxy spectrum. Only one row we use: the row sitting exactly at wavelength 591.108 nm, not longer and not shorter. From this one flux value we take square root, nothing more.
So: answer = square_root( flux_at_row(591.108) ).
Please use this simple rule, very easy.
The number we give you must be 1.96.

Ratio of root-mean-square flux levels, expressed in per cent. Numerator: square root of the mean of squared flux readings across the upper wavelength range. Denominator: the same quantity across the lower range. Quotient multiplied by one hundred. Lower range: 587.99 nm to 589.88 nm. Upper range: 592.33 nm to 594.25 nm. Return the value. 109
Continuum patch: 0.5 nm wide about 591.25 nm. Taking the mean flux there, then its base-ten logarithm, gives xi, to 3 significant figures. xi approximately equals 0.588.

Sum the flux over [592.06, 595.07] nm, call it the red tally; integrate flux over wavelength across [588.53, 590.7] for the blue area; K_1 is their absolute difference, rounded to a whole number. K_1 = 39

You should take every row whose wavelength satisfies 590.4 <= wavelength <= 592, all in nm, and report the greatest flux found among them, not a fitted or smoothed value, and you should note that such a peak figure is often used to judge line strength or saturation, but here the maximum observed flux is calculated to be 4.71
